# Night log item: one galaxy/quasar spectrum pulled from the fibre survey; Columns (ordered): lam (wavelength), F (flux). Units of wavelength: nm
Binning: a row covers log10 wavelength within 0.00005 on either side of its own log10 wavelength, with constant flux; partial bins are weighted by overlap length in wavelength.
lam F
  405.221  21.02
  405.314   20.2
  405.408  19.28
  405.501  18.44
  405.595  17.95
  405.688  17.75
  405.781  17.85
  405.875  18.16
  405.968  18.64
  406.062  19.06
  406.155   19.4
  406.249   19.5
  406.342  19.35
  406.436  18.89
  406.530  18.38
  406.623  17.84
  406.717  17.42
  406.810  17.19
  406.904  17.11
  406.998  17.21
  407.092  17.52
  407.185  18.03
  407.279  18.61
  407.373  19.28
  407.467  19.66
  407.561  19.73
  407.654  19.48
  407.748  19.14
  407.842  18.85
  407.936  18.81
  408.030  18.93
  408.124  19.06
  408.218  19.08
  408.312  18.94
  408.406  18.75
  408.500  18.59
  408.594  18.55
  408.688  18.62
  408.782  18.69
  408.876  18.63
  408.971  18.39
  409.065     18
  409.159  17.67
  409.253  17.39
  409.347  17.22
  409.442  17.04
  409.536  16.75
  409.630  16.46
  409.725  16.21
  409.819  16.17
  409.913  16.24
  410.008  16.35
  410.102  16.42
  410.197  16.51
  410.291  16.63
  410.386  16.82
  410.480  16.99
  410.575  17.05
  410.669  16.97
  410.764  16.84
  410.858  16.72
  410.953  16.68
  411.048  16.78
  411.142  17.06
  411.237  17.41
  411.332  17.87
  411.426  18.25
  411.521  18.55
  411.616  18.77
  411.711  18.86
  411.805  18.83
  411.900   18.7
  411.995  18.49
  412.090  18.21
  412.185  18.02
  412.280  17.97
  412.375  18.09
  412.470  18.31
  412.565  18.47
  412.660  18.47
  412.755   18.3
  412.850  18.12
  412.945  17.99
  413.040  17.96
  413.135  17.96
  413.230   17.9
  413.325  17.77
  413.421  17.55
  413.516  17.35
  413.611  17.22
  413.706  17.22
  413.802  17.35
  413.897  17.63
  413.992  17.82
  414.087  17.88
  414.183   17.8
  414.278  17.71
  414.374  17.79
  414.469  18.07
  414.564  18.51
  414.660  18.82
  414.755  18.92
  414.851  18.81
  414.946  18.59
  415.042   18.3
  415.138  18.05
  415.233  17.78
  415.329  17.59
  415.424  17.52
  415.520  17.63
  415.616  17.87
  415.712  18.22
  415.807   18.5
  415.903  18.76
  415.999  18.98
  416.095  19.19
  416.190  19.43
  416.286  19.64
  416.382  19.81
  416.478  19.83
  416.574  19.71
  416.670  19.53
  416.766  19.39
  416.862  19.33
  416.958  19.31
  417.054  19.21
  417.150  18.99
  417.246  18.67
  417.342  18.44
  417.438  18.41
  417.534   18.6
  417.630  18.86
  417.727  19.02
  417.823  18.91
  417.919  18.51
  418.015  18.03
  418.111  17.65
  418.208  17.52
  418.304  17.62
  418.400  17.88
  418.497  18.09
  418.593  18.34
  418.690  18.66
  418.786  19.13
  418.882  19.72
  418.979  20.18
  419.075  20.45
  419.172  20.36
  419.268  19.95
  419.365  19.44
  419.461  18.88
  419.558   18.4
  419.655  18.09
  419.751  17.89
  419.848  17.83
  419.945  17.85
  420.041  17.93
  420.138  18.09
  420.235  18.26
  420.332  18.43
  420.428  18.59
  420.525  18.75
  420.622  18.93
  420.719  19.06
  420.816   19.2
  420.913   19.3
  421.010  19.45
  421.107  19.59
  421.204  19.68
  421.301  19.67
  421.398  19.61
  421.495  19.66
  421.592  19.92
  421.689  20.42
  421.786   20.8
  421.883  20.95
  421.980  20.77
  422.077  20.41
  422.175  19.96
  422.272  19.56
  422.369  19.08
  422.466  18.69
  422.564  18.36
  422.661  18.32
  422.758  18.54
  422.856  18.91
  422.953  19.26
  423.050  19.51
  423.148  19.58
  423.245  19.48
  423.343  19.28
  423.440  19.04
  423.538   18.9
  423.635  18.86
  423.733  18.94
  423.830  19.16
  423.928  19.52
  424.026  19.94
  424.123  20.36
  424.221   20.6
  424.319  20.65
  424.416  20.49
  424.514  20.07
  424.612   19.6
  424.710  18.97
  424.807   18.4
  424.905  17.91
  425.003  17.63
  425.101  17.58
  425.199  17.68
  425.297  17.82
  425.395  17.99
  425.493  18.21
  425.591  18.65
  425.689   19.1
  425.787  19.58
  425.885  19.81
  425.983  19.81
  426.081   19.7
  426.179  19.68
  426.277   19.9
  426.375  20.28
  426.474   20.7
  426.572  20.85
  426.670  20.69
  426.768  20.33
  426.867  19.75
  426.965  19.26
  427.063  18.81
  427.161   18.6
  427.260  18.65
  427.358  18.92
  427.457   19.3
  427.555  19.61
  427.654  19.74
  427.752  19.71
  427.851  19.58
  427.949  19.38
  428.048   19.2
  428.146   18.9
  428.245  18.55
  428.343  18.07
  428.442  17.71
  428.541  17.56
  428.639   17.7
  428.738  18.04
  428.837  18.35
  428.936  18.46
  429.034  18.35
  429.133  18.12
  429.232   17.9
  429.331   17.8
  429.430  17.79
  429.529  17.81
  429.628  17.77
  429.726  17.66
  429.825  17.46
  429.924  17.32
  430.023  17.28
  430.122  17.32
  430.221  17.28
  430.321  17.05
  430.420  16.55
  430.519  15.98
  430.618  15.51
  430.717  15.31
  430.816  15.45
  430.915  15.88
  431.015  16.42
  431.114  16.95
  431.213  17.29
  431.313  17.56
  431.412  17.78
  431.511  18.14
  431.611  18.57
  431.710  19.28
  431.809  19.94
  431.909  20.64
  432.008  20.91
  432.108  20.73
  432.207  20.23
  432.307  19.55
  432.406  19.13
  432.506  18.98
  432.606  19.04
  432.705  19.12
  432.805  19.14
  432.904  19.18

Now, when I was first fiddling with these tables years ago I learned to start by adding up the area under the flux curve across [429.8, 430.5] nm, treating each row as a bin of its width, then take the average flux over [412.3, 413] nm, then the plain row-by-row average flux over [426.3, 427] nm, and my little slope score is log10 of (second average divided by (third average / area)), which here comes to 1.03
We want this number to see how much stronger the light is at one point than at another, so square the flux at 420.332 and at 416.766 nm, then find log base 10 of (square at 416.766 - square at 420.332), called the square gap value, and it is 1.56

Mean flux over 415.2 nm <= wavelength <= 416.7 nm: 18.7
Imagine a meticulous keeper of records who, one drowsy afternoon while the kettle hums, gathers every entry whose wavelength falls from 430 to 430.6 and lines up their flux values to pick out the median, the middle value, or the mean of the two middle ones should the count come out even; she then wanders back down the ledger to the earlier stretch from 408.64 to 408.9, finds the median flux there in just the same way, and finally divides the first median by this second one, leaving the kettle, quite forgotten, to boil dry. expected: 0.92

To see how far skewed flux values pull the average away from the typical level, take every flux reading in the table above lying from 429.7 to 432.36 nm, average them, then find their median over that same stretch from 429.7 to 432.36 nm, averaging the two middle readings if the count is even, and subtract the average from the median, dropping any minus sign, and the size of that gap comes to 0.46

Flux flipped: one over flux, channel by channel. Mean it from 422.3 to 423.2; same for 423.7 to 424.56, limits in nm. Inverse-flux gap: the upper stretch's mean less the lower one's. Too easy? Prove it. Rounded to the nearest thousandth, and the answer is -0.003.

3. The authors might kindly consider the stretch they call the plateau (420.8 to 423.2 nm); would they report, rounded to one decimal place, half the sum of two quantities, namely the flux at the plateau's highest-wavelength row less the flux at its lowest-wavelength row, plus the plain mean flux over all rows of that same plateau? 10.0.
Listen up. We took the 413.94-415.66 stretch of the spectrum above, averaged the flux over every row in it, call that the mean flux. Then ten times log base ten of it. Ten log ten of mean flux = 12.57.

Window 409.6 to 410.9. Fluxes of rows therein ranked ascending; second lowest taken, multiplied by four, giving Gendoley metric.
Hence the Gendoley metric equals 65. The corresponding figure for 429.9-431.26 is 62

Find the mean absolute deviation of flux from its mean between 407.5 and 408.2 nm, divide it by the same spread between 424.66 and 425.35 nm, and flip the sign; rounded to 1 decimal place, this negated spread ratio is -0.7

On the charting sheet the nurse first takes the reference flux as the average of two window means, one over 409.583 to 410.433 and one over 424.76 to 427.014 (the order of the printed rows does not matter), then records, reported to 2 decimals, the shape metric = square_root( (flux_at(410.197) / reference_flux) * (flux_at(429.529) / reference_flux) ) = 0.96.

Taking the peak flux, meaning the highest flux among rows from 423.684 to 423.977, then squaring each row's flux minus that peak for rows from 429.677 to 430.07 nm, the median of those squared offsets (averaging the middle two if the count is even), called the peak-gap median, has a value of 4.5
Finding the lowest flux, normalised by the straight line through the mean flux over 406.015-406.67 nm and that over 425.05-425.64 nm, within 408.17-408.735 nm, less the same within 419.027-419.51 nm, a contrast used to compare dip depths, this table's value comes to -0.047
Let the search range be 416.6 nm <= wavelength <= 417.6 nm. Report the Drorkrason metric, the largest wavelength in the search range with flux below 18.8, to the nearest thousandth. 417.534 nm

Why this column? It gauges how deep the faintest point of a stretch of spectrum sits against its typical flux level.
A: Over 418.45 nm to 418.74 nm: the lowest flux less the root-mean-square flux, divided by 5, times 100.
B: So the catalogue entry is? -5.5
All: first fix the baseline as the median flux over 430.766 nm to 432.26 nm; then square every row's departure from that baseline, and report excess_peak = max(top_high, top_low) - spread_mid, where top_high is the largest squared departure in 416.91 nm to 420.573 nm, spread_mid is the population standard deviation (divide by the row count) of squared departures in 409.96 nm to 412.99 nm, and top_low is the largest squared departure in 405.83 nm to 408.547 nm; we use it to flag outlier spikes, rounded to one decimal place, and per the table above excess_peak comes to 4.3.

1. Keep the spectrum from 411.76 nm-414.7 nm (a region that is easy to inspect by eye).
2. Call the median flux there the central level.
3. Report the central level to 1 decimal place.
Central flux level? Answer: 18.0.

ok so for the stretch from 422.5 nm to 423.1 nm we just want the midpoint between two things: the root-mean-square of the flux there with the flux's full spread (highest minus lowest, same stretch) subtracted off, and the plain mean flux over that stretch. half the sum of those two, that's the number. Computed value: 18.2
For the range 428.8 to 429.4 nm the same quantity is 17.8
